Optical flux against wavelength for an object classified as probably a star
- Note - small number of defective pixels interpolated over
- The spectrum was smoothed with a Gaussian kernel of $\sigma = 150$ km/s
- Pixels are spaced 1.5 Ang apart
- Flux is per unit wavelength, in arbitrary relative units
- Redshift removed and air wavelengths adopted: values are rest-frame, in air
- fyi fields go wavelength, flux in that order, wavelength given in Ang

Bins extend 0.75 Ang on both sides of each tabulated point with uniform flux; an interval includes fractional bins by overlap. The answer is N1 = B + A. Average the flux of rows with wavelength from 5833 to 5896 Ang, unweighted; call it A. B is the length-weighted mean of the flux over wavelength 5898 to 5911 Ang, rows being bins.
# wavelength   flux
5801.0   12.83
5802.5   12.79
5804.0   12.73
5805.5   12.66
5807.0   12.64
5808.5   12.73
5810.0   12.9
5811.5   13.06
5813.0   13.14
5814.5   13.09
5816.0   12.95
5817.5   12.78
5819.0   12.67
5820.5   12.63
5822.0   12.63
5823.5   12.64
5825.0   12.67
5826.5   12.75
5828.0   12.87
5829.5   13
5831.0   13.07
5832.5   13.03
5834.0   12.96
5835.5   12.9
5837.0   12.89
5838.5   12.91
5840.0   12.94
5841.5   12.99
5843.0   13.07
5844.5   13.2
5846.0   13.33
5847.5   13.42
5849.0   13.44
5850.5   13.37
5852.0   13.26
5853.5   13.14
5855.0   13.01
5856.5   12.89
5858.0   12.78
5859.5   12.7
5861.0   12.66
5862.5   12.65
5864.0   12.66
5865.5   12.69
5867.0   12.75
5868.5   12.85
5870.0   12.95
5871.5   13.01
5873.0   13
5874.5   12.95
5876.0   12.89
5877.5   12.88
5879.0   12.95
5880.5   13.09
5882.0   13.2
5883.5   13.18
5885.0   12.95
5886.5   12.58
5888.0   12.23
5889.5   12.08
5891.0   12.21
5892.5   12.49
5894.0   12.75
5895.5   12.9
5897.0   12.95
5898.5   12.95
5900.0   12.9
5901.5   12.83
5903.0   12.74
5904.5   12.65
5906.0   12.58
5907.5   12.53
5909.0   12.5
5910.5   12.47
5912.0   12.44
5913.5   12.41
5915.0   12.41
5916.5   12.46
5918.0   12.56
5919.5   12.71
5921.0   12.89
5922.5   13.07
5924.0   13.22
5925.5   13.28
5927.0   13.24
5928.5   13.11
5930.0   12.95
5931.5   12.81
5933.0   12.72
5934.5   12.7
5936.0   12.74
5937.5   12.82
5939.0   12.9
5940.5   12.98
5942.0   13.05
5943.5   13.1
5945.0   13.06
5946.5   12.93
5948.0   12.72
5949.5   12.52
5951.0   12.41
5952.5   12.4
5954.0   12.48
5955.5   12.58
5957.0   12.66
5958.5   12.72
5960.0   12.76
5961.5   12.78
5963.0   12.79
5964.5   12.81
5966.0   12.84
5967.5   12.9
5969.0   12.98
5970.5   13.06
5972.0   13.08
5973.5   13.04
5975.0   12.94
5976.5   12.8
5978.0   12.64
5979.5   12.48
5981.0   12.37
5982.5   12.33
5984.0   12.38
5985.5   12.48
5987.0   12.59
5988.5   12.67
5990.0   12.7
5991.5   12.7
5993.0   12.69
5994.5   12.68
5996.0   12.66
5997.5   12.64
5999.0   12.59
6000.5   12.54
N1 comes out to 25.6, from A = 12.9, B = 12.68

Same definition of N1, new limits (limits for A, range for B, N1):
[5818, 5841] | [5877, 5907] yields 25.6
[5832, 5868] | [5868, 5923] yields 25.7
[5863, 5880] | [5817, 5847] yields 25.8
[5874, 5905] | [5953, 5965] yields 25.5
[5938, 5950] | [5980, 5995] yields 25.5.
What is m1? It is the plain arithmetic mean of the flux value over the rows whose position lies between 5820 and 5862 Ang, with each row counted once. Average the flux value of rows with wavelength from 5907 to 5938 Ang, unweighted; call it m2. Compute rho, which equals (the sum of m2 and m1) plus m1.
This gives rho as 38.7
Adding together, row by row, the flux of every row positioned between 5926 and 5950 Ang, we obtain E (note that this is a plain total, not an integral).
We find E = 206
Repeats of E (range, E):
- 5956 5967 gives 89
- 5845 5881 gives 311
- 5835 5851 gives 144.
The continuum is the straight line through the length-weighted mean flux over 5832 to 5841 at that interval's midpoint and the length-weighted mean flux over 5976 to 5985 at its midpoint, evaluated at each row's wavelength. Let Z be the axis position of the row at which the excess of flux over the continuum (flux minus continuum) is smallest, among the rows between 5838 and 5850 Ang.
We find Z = 5838.5 Ang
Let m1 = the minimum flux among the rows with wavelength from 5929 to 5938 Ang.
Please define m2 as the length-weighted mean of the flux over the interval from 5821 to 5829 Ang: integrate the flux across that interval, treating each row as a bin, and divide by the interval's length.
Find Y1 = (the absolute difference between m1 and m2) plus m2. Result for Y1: 12.7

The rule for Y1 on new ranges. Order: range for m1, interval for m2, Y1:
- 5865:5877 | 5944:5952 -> 12.8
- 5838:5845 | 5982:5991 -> 12.9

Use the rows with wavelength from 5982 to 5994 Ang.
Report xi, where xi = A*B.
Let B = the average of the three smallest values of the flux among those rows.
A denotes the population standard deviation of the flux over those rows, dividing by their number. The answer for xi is 1.8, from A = 0.14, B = 12.4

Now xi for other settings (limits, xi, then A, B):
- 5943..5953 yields 3.5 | 0.28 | 12.4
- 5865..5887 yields 2.1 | 0.16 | 12.7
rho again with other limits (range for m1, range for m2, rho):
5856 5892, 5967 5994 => 38.3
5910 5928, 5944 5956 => 38.2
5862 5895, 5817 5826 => 38.2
